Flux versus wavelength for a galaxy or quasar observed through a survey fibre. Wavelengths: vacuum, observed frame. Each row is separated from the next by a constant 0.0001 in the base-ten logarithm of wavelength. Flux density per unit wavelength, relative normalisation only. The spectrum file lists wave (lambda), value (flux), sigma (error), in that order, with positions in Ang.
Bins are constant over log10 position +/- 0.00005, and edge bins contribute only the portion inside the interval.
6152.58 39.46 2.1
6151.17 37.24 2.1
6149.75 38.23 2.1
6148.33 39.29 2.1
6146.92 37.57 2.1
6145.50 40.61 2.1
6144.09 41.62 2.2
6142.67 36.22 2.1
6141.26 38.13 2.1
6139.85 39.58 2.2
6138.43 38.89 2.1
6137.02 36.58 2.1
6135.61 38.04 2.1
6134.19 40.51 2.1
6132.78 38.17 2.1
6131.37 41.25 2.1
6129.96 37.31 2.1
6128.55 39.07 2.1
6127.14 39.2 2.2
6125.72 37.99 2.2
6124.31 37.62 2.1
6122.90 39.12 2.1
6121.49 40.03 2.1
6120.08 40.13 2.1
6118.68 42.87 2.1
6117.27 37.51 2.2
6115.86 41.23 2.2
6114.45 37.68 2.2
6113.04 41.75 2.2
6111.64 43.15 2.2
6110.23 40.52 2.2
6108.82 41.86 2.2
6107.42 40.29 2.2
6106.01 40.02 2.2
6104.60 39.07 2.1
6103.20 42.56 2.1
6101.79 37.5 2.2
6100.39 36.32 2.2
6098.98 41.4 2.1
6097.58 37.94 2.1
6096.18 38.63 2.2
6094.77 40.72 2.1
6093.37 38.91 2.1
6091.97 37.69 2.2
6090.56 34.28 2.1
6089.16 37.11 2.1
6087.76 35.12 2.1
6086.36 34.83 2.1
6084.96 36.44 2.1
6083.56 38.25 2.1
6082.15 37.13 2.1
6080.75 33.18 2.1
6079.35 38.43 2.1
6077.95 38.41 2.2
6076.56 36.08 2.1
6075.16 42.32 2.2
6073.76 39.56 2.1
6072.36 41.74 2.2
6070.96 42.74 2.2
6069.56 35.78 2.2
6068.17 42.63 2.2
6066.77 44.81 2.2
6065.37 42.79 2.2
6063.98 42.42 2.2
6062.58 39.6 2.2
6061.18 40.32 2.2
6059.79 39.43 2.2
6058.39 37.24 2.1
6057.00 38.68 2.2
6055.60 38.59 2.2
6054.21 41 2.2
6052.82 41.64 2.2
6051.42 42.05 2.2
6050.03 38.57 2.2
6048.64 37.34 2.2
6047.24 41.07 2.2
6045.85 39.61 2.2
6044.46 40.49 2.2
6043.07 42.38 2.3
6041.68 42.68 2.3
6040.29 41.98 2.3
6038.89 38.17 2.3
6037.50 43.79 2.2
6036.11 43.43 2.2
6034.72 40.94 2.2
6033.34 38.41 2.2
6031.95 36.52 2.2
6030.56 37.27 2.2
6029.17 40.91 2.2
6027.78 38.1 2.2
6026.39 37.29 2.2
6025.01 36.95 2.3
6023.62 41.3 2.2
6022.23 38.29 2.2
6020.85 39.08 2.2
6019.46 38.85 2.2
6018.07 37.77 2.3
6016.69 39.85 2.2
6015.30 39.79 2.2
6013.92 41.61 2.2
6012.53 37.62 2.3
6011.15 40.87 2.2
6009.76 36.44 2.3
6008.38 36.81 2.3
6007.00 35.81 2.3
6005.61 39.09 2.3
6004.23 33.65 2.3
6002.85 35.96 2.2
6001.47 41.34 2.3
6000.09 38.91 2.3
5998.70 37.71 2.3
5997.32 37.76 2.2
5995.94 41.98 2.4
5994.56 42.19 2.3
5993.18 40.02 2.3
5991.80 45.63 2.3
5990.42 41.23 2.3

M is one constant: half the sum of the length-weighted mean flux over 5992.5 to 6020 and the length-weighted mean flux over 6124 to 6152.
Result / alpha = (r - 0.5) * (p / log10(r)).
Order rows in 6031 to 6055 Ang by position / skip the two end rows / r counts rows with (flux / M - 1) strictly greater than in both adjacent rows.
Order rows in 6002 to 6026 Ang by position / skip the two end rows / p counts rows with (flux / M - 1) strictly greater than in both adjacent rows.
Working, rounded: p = 7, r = 4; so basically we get 40.7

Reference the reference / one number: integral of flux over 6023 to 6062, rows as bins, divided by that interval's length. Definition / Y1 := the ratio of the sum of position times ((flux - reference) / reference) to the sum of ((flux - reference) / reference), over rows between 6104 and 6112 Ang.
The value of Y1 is 6111.0 Ang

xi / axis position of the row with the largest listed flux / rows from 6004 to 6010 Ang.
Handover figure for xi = 6005.61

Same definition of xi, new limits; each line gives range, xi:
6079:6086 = 6079.35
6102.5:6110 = 6103.20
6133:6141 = 6134.19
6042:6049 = 6043.07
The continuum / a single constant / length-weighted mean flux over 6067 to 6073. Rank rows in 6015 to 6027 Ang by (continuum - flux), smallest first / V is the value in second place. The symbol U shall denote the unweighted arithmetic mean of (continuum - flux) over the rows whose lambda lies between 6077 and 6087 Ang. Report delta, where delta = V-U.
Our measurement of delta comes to -3.2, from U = 4.37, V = 1.2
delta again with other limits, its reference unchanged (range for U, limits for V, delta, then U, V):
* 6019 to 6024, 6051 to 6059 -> -2.3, 1.65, -0.6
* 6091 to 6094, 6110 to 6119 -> -4.6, 2.73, -1.8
